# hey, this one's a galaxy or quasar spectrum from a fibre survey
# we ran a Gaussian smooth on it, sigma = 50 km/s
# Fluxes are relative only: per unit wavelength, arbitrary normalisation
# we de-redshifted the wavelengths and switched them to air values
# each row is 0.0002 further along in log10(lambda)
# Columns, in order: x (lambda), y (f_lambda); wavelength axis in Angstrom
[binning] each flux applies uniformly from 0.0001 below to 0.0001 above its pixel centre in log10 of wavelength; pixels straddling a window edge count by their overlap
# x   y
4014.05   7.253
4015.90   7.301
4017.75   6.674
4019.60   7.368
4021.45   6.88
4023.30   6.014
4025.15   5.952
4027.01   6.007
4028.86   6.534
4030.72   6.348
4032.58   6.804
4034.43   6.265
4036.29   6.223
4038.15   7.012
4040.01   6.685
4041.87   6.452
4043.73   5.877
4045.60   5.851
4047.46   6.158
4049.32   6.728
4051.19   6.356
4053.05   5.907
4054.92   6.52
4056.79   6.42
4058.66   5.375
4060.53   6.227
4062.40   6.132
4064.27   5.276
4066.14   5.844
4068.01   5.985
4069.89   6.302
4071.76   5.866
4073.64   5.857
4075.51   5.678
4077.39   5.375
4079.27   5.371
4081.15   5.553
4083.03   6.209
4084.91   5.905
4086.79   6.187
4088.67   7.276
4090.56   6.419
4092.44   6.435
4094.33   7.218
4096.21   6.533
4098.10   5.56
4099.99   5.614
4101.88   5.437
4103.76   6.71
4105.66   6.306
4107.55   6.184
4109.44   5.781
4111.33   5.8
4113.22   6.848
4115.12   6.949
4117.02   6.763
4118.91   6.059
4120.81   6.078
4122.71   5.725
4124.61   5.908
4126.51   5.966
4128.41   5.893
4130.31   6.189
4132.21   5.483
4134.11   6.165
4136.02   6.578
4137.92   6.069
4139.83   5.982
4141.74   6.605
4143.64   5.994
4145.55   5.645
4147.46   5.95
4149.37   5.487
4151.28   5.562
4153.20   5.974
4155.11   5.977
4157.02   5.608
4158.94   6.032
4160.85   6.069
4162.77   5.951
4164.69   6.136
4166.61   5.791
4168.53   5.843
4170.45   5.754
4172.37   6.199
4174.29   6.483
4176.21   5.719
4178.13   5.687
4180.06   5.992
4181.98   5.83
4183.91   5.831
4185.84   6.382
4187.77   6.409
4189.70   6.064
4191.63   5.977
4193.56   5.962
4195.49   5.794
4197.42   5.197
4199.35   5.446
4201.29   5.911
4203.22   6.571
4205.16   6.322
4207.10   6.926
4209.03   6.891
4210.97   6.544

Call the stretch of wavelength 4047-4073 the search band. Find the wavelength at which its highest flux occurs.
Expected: 4049.32 Angstrom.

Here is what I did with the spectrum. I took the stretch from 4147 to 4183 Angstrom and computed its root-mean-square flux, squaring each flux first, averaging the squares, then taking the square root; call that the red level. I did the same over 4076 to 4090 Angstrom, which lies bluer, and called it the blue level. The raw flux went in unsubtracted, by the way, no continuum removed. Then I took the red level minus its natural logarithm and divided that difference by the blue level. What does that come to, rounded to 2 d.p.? 0.69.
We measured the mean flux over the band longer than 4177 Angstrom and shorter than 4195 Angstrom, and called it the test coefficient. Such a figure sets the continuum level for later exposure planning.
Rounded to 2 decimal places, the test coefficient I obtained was 6.01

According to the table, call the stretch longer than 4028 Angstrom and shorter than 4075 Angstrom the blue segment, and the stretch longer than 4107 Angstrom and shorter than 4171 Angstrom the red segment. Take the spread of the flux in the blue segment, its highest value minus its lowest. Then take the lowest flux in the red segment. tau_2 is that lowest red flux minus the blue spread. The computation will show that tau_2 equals 3.75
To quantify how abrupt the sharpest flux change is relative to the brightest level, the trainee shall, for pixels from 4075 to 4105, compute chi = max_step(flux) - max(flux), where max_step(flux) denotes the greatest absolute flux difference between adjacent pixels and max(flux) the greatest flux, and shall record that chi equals -6.0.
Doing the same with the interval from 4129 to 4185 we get -5.8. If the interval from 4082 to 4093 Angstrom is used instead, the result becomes -6.2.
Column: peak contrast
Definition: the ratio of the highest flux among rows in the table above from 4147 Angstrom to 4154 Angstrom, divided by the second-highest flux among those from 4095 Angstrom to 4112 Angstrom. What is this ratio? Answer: 0.914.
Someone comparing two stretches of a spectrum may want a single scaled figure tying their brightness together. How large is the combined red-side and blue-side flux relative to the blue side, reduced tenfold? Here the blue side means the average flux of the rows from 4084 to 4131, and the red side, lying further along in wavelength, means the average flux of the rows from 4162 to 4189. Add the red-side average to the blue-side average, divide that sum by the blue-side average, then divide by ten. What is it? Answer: 0.196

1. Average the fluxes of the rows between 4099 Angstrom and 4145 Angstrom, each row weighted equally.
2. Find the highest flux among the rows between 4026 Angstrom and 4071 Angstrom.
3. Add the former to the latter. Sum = 13.14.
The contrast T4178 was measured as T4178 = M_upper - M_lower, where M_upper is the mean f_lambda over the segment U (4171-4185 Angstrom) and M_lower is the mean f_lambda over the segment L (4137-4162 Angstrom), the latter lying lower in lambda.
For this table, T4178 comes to 0.043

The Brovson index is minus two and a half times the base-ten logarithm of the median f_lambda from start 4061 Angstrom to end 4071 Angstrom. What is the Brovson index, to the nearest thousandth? -1.943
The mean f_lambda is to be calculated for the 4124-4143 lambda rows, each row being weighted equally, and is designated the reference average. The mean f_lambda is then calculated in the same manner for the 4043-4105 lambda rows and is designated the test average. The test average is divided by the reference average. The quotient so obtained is 1.00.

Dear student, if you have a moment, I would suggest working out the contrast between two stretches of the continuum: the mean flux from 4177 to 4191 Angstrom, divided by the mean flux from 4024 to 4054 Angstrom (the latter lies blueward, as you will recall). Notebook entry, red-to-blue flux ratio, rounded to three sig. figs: 0.953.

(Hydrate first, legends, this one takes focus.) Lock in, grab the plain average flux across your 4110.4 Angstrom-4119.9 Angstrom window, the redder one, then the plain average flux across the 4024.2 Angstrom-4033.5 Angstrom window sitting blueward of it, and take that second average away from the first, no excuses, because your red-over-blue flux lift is 0.2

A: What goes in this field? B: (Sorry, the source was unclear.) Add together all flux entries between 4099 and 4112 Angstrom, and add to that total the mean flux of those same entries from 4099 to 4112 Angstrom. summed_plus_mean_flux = 48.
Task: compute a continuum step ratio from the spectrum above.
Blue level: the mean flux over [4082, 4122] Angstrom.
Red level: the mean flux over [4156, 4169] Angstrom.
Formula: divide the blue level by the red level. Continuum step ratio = 1.06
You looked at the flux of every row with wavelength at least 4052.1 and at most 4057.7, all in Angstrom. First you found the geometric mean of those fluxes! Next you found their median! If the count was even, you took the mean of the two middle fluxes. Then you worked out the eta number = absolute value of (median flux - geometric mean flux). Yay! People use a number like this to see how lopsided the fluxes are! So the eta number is 0.144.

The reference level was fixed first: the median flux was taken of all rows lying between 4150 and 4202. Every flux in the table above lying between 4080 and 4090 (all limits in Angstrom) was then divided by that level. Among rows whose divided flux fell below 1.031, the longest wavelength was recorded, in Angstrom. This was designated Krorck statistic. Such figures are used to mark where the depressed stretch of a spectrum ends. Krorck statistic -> 4084.91 Angstrom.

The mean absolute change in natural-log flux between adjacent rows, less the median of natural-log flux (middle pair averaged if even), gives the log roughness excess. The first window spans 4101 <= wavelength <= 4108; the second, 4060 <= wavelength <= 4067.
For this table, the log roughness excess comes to -1.69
